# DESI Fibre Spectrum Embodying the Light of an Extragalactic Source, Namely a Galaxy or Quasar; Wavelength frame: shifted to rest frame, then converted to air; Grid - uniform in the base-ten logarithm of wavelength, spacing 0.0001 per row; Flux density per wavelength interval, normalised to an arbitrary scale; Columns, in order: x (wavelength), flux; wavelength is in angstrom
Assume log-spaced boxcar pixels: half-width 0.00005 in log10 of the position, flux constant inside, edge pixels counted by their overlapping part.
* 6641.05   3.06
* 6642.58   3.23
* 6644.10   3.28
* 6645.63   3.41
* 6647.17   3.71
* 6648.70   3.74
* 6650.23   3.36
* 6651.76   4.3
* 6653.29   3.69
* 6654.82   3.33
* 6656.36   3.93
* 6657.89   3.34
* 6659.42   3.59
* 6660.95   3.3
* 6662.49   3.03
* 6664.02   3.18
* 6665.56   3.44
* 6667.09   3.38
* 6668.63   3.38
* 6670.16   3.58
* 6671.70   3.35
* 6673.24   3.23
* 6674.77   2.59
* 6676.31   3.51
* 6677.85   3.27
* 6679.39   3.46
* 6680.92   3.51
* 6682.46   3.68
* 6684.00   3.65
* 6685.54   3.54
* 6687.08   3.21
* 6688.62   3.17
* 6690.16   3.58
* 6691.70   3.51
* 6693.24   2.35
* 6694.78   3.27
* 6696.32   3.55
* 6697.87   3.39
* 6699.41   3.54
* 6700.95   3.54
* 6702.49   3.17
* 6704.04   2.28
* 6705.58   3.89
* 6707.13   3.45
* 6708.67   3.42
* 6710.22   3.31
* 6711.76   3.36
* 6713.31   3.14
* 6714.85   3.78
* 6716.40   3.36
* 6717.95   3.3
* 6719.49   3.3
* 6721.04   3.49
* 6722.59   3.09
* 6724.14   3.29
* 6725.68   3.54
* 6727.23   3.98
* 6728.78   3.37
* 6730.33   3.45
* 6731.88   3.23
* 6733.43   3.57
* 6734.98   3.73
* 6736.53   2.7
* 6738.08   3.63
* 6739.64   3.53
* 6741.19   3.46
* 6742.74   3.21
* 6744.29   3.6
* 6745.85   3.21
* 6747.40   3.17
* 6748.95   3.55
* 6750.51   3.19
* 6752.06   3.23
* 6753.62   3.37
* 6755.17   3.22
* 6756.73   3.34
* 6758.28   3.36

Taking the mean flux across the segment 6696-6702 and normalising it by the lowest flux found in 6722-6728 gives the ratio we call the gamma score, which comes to 1.13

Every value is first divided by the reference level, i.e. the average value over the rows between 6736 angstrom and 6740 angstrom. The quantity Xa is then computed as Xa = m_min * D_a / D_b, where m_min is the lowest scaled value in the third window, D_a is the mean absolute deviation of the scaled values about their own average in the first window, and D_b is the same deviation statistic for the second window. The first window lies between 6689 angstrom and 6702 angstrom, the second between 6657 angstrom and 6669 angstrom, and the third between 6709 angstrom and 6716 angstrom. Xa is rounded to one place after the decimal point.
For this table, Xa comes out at 2.1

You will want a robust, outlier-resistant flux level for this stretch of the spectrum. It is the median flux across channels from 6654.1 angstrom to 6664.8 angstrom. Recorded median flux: 3.33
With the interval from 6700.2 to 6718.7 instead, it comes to 3.36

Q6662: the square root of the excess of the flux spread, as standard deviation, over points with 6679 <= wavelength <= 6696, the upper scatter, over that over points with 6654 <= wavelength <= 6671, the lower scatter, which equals 0.37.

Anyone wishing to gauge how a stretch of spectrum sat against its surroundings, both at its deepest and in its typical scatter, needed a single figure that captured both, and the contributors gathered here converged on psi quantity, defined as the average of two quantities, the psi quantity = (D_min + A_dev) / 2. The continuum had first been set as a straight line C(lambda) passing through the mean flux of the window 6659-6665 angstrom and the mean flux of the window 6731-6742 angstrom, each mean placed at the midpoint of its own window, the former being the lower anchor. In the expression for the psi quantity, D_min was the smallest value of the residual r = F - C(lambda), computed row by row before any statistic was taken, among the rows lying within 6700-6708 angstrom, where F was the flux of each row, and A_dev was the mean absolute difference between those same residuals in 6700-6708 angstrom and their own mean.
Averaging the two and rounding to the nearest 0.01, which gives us -0.32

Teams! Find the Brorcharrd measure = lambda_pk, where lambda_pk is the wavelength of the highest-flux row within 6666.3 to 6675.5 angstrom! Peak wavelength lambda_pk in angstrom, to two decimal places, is 6670.16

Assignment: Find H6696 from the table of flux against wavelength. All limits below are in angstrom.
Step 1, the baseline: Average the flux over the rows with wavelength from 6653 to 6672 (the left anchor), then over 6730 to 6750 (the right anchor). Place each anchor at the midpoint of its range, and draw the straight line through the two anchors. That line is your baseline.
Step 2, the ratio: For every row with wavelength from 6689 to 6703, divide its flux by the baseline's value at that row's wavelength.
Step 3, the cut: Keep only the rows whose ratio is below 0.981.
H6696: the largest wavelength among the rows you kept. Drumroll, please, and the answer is 6702.49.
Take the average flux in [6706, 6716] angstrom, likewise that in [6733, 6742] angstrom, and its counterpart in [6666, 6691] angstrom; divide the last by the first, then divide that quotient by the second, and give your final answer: 0.288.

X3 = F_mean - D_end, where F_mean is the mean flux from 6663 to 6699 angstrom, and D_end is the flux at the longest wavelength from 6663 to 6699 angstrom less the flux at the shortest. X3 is 3.13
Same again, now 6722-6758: 3.13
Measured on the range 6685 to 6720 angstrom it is 3.56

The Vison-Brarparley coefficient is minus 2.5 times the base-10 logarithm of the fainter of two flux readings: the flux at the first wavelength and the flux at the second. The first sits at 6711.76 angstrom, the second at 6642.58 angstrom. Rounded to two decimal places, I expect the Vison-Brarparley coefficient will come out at -1.27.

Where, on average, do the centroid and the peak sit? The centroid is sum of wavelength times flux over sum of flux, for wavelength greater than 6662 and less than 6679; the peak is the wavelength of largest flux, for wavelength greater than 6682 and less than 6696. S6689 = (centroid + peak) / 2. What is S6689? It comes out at 6676.3 angstrom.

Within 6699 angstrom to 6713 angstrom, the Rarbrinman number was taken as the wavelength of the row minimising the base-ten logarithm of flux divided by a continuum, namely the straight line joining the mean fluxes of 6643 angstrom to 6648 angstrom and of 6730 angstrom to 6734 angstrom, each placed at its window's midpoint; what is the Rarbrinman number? 6704.04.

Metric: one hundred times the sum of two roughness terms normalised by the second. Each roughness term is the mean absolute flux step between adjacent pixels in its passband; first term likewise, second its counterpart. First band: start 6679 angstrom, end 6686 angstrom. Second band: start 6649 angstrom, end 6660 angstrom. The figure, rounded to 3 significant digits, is 116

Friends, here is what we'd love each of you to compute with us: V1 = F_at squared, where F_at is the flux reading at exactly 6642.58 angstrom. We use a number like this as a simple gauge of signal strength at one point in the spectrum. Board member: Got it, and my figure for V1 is 10.4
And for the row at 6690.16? 12.8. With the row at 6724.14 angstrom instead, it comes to 10.8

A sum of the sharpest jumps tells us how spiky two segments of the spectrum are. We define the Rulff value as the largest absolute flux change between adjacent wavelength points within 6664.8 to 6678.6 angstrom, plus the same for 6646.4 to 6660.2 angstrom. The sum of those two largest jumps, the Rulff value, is 1.86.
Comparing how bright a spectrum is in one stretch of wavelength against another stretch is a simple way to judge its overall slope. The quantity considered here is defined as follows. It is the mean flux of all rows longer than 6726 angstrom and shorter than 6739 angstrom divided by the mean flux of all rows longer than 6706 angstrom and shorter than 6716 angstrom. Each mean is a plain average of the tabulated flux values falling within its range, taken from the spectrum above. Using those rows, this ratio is 1.01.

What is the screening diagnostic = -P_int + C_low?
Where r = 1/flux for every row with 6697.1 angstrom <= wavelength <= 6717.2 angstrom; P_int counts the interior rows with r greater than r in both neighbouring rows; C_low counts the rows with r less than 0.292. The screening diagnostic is 2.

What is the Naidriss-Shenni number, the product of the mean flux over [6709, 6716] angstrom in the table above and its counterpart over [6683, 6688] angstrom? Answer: 11.8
